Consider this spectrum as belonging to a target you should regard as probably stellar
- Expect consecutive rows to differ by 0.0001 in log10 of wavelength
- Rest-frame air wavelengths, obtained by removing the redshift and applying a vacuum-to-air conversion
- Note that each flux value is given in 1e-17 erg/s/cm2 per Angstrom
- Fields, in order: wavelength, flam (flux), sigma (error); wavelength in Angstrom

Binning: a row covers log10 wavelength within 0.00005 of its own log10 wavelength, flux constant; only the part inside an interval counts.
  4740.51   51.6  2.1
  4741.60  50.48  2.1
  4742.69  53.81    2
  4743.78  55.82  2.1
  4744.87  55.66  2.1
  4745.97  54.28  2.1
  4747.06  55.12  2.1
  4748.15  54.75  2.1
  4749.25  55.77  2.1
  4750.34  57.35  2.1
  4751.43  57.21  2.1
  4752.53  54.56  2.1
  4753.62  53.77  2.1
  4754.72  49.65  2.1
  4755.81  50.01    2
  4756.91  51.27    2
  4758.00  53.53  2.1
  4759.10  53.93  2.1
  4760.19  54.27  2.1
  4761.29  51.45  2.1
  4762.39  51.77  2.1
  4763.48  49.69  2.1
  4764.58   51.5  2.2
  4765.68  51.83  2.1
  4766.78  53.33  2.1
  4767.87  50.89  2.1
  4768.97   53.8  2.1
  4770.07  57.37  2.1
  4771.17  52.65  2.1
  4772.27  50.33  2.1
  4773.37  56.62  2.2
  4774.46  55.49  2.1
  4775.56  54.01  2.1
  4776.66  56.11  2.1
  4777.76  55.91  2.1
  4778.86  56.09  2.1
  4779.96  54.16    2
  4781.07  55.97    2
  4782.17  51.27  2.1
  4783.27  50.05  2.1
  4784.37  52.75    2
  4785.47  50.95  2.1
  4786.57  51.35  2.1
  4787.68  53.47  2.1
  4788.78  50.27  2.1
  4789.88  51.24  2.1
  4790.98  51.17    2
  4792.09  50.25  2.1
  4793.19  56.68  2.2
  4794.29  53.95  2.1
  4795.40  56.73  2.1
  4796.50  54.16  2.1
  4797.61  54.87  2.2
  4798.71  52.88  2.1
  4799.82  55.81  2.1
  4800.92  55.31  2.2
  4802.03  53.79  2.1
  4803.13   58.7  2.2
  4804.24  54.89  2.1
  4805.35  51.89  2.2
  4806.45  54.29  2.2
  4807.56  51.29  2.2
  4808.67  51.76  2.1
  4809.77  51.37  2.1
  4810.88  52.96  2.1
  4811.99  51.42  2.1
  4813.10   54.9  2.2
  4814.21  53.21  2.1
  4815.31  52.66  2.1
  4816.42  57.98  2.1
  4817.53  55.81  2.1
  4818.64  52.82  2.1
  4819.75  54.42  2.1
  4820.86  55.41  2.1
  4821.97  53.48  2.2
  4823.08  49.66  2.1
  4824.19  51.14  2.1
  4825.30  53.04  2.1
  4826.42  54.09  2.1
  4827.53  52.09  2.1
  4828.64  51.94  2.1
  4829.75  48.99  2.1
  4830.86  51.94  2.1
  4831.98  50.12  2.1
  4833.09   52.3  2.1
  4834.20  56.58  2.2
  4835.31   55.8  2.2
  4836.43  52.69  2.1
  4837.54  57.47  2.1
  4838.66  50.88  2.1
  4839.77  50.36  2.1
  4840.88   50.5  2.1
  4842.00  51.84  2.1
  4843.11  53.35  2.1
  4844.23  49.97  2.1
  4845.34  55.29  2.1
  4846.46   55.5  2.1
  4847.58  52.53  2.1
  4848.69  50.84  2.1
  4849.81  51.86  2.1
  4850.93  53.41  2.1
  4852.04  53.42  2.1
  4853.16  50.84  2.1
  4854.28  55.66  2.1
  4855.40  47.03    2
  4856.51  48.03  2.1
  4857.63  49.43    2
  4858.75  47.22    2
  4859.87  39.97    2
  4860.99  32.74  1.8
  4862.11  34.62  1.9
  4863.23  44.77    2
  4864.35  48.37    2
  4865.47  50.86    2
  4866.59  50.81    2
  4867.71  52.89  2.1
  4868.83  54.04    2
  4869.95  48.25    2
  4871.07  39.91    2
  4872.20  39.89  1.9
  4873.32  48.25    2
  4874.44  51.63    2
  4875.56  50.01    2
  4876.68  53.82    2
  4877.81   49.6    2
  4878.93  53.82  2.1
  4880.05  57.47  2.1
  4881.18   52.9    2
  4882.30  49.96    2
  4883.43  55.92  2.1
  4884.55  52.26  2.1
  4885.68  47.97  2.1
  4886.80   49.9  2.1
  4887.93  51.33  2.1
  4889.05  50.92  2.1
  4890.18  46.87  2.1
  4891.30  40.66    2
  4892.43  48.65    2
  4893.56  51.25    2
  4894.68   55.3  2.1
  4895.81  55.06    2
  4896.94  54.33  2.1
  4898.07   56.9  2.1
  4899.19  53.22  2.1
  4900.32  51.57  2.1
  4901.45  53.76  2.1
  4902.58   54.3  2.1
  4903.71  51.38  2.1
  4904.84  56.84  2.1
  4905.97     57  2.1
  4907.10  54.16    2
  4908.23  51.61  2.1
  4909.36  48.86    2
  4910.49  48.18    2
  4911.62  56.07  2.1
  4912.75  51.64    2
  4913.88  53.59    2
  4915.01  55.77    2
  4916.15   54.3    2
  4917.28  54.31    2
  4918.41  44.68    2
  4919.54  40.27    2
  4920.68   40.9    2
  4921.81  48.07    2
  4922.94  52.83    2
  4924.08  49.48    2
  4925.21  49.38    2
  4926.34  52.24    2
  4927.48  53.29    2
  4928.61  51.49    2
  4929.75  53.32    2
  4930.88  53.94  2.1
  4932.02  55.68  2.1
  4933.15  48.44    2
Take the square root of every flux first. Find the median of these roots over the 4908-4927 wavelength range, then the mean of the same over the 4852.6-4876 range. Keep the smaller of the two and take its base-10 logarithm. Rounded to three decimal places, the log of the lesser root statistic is 0.835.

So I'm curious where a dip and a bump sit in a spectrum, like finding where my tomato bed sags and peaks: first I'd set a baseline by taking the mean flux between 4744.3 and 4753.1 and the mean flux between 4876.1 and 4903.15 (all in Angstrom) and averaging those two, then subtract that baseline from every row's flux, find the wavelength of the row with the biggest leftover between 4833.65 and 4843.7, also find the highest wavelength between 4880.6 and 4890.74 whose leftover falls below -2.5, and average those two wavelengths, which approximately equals 4863.9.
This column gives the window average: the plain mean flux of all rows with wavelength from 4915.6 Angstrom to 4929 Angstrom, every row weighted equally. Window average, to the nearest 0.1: 49.3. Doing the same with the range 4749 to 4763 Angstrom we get 53.4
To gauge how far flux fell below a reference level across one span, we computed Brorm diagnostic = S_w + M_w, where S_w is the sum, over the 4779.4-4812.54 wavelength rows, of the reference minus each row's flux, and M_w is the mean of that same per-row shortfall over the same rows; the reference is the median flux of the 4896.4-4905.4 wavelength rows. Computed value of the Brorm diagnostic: 26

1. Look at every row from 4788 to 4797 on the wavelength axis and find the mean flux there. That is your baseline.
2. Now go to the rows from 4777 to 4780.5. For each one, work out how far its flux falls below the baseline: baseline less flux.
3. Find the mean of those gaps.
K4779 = -2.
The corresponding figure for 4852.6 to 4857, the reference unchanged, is 3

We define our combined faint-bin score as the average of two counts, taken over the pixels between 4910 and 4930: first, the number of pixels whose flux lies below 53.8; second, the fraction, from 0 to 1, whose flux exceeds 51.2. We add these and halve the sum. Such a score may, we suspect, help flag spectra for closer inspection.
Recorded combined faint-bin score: 7.31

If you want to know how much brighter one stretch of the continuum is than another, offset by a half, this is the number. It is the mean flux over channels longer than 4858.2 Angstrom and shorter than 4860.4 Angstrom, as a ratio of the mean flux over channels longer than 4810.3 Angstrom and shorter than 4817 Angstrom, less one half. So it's 0.31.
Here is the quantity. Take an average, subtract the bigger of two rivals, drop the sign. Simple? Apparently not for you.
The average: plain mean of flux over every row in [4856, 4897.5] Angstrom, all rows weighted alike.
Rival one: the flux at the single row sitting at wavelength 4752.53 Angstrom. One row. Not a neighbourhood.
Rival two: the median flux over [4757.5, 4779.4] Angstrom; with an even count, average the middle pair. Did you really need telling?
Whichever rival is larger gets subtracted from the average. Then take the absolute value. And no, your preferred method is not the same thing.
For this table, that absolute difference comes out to 5.6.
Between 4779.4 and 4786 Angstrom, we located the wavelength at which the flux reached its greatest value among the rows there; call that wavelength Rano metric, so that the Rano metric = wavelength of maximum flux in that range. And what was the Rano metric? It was 4781.07 Angstrom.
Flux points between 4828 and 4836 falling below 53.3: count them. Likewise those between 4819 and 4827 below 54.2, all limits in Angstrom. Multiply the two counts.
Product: 25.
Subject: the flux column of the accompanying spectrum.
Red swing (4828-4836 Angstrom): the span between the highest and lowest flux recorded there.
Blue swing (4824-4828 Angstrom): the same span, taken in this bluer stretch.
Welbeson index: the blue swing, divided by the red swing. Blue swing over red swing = 0.4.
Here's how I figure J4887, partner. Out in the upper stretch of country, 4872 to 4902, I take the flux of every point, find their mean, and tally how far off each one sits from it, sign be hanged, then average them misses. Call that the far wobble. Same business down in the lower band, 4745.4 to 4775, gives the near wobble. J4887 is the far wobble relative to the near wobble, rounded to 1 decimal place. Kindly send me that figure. 1.5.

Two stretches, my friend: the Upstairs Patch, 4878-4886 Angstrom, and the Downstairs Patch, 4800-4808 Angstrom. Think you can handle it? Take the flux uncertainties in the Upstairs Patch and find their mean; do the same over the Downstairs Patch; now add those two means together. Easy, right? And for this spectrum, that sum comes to 4.24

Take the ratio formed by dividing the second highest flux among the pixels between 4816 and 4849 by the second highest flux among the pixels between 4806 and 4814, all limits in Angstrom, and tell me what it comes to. 1.06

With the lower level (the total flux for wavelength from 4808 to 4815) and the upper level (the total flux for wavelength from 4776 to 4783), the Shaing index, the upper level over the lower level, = 1.04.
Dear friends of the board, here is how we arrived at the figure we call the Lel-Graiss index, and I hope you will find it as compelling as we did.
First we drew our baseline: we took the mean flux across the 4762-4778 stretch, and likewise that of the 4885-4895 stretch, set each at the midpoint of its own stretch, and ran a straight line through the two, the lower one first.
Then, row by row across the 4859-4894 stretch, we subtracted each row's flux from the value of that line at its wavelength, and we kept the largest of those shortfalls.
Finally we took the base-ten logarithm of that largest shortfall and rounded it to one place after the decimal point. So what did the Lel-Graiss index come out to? 1.2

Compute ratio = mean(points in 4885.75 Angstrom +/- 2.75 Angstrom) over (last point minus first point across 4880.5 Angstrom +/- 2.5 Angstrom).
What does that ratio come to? -13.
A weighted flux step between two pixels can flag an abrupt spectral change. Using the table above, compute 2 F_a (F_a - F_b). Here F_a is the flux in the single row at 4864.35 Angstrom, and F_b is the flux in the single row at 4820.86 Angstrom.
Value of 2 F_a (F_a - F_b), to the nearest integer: -681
